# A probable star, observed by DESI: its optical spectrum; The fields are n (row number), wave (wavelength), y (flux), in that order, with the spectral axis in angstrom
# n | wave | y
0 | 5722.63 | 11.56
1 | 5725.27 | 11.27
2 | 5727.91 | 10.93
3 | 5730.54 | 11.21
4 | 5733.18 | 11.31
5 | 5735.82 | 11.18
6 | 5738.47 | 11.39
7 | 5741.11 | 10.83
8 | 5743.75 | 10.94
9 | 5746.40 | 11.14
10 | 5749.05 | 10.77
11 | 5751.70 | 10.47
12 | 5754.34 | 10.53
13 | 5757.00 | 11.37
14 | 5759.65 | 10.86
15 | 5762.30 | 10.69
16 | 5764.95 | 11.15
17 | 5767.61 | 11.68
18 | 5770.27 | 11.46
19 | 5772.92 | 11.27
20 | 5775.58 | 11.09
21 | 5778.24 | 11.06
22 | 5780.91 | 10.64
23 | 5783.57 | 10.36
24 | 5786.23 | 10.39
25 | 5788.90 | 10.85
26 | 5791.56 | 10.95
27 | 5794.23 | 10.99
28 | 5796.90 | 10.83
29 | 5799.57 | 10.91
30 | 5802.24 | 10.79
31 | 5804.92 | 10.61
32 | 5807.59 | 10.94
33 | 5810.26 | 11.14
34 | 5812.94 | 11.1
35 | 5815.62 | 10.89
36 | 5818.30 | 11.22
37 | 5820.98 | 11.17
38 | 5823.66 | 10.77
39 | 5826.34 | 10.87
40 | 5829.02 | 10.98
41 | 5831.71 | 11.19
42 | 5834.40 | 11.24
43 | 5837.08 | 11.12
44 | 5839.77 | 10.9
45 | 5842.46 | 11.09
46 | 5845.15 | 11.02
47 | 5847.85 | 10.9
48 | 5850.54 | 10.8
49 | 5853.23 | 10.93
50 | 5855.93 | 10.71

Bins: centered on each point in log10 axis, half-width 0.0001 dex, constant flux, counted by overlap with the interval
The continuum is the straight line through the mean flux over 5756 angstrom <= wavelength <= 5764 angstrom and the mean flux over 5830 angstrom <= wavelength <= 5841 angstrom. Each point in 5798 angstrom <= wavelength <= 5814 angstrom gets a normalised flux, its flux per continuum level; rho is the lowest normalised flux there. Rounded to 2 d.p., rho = 0.96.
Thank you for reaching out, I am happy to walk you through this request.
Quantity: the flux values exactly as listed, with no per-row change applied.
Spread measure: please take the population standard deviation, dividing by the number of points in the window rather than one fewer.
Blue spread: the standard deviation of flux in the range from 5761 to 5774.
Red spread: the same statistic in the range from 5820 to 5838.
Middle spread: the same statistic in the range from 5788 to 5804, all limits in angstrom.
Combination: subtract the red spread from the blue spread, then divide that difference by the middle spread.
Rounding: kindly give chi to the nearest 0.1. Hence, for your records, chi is 2.4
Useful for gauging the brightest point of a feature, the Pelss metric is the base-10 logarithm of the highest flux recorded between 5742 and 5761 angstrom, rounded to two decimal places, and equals 1.06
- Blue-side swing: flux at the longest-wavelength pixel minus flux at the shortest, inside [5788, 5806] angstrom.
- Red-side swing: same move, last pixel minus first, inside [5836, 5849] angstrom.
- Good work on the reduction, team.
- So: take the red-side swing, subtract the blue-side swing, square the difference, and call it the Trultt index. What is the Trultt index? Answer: 0.00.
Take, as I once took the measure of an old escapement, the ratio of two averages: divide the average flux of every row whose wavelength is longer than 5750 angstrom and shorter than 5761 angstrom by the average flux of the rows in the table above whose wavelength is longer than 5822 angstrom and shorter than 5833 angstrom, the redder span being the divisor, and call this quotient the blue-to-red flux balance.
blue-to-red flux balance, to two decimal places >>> 0.99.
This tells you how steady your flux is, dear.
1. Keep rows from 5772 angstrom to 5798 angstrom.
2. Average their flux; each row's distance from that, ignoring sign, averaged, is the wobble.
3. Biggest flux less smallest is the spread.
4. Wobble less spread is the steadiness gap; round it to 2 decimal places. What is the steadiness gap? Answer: -0.68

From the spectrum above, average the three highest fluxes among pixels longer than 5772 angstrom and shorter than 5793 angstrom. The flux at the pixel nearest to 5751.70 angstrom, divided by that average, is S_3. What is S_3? 0.94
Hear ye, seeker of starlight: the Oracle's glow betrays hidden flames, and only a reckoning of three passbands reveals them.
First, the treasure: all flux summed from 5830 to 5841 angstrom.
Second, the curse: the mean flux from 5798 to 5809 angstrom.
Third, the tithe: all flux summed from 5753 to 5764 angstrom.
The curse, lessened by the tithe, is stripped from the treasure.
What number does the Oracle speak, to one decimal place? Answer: 77.1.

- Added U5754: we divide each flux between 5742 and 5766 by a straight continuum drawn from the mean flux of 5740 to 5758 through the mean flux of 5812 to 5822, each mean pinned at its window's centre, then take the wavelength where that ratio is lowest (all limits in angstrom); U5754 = 5751.70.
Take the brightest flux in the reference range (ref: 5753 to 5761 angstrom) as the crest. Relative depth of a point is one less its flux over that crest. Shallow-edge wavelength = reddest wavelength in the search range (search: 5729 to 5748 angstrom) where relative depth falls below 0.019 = 5738.47 angstrom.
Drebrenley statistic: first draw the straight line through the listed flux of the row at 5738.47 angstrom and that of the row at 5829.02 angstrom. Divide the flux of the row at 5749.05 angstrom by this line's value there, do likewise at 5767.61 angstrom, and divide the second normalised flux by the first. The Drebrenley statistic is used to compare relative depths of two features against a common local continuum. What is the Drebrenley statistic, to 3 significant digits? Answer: 1.09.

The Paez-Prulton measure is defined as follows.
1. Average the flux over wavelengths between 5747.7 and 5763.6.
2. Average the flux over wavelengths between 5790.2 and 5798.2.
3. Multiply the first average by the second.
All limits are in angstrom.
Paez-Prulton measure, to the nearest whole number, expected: 118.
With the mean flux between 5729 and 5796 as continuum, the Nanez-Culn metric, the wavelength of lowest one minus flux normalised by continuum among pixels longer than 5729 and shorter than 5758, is 5738.47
